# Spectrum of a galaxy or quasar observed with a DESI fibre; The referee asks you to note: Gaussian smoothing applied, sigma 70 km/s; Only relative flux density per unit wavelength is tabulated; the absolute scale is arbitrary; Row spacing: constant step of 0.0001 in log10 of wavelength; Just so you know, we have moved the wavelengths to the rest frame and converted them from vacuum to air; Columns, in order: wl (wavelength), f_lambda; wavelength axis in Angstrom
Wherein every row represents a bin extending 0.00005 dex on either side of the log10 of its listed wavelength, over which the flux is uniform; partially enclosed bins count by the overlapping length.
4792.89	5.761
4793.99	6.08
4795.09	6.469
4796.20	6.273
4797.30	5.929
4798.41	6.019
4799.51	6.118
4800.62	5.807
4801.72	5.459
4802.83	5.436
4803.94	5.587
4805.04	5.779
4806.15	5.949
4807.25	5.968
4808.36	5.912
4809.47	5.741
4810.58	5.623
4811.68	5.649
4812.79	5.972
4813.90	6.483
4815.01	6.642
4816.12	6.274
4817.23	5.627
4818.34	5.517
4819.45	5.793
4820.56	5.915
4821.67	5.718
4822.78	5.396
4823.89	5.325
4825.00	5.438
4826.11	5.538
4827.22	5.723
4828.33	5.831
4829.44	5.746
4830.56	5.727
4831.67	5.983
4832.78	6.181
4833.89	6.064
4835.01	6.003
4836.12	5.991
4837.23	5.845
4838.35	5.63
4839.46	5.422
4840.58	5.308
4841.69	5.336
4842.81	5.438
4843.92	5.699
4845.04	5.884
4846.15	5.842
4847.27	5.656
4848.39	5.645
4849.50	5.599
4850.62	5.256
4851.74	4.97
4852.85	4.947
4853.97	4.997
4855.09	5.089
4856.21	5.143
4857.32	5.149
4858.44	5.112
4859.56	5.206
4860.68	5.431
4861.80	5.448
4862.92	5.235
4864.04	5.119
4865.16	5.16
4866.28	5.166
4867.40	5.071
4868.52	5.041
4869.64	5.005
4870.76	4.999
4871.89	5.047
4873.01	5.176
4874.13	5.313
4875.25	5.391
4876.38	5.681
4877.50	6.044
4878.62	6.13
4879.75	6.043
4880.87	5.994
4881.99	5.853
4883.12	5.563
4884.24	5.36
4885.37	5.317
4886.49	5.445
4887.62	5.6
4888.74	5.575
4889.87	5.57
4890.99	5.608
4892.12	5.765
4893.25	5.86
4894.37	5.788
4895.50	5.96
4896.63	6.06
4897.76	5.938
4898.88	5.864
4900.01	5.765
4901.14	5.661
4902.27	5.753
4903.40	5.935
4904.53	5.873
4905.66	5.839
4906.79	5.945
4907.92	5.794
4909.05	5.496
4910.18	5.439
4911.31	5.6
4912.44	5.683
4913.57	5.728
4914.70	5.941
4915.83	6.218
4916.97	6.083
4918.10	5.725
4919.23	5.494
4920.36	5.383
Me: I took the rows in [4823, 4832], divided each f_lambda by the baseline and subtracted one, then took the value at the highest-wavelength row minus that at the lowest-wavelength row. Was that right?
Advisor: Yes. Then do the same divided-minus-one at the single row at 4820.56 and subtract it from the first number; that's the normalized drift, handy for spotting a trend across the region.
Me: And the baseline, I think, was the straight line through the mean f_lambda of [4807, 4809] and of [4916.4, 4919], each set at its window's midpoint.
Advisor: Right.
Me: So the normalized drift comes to 0.11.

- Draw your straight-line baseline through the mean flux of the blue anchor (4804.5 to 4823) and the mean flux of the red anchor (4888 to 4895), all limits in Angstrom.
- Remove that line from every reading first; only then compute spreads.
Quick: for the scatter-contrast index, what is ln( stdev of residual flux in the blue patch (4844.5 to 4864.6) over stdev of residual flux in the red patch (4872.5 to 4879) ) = -0.3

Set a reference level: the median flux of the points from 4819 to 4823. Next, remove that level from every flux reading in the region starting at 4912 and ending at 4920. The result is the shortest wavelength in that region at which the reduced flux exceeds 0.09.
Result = 4914.70 Angstrom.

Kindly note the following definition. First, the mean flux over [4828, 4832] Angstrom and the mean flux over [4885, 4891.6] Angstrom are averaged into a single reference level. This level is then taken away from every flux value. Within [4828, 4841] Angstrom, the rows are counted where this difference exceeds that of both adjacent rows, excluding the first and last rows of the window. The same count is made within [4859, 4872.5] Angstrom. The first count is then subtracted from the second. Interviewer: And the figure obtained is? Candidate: 1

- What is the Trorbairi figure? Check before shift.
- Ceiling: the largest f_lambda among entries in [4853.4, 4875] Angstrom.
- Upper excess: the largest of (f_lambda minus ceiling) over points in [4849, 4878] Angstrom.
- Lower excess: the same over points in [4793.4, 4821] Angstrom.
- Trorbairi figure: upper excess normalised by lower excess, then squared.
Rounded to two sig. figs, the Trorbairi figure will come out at 0.25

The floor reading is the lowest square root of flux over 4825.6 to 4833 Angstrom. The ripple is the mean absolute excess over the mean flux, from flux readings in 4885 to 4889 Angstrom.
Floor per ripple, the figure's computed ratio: 23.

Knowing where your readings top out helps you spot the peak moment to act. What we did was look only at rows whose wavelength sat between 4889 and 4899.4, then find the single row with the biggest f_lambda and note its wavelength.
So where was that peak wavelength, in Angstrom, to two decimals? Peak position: 4896.63 Angstrom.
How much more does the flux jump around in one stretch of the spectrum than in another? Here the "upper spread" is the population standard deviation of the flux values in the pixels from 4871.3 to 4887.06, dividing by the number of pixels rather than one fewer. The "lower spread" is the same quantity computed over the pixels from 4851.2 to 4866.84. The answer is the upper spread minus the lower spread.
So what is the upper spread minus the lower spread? 0.20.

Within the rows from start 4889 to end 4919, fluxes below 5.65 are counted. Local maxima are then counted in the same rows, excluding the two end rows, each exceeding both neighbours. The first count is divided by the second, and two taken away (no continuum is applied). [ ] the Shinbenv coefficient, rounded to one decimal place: -1.0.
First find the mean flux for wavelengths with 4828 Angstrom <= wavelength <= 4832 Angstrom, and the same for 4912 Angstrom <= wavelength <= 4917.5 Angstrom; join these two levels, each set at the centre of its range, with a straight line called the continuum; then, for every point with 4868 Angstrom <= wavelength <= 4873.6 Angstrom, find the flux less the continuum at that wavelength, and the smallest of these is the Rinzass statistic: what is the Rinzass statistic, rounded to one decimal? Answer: -0.9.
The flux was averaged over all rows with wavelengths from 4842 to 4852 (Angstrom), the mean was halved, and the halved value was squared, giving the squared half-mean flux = 7.7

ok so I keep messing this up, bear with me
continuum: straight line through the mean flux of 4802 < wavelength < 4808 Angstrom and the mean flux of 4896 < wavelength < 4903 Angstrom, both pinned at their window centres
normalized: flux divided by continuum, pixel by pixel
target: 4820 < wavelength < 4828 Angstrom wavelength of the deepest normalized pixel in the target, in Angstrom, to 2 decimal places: 4823.89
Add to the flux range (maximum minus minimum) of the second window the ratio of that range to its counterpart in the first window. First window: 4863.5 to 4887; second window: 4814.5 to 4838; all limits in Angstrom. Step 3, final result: 2.5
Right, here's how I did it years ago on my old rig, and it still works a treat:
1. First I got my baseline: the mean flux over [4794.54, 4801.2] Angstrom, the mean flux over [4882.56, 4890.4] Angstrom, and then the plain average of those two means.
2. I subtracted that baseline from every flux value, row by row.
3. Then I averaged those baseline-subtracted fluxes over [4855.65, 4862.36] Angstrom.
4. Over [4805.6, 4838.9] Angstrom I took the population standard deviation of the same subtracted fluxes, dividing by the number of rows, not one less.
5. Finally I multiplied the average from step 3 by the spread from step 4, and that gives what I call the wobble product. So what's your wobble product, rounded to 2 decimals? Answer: -0.16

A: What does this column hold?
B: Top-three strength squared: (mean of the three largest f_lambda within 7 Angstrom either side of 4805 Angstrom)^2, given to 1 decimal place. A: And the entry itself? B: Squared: 36.4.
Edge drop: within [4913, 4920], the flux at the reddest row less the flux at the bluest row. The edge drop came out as -0.23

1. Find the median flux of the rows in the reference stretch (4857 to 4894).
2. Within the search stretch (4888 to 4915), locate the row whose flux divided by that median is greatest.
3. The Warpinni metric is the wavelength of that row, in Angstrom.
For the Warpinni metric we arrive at 4896.63 Angstrom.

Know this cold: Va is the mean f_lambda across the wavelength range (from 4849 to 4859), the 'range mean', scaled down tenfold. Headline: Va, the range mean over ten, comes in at 0.514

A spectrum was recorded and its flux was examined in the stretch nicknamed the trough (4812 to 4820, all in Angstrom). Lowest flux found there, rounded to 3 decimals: 5.517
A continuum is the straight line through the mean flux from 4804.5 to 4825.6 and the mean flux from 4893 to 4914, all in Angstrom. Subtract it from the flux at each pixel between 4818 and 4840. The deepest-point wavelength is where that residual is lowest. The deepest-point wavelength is 4823.89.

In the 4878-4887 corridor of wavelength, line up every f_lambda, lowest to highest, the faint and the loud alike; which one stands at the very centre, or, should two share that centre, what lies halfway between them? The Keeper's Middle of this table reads 5.7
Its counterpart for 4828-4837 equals 6.0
